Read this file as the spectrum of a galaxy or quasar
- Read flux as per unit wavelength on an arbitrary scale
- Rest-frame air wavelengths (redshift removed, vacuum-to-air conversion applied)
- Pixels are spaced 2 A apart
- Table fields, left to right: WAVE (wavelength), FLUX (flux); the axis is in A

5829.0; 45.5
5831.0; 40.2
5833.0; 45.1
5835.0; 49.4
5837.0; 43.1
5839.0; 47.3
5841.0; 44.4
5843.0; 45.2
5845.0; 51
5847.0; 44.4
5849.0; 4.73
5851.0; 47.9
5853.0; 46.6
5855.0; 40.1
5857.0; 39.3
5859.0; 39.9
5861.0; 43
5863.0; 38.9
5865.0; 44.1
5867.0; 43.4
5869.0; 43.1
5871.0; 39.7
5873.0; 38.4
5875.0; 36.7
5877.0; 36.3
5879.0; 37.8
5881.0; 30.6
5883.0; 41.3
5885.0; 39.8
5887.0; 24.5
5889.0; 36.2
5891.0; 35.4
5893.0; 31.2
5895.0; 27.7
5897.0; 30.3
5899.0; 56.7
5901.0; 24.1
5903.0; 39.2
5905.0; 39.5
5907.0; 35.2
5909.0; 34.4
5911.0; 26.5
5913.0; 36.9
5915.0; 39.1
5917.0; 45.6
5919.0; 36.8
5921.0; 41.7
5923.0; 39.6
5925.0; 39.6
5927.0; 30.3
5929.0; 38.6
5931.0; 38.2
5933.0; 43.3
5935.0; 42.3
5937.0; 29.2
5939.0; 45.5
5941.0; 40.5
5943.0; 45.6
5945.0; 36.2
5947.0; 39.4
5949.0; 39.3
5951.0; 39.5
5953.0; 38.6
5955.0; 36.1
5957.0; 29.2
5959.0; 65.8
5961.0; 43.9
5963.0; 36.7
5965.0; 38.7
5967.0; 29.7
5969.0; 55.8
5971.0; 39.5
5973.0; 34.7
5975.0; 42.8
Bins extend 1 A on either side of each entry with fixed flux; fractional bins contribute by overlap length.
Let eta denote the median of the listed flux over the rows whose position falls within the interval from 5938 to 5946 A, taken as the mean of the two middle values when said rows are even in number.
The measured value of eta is 43.0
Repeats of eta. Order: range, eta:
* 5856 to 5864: 39.6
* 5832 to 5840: 46.2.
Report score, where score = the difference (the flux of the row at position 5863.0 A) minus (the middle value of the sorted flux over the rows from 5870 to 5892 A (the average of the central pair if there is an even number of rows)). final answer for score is 2.2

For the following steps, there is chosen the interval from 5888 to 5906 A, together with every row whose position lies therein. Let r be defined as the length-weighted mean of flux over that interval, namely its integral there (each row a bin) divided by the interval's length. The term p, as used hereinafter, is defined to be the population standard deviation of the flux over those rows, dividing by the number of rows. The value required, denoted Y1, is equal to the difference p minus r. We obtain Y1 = -27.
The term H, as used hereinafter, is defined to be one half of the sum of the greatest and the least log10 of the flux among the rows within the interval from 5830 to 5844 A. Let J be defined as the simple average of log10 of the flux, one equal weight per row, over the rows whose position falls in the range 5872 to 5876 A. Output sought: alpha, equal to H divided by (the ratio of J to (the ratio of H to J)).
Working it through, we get 1.10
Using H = 1.65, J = 1.57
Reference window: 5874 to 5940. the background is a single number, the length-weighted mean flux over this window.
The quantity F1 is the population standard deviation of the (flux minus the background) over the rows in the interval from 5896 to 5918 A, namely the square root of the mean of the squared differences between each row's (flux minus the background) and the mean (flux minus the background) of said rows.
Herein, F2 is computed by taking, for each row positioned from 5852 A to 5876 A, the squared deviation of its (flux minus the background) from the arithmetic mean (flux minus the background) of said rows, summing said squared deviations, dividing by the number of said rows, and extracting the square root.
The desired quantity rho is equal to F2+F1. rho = 11.3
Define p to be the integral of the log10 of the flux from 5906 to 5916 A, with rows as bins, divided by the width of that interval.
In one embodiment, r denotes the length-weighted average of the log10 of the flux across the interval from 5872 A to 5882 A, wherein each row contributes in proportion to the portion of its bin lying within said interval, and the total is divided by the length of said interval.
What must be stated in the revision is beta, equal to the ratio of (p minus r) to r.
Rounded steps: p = 1.53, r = 1.55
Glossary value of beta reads -0.014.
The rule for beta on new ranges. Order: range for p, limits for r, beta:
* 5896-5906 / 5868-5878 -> -0.017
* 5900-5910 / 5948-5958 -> -0.019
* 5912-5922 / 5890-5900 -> 0.037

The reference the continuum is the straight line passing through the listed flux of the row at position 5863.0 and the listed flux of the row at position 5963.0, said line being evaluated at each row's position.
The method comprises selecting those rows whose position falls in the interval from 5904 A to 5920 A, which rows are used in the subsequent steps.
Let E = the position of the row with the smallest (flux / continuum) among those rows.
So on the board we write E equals 5911.0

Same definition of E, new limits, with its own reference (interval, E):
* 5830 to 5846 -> 5831.0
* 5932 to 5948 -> 5937.0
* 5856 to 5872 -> 5863.0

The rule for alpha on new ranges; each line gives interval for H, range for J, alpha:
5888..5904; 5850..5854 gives 0.88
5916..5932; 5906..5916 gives 1.05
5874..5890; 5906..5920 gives 0.93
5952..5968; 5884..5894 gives 1.17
